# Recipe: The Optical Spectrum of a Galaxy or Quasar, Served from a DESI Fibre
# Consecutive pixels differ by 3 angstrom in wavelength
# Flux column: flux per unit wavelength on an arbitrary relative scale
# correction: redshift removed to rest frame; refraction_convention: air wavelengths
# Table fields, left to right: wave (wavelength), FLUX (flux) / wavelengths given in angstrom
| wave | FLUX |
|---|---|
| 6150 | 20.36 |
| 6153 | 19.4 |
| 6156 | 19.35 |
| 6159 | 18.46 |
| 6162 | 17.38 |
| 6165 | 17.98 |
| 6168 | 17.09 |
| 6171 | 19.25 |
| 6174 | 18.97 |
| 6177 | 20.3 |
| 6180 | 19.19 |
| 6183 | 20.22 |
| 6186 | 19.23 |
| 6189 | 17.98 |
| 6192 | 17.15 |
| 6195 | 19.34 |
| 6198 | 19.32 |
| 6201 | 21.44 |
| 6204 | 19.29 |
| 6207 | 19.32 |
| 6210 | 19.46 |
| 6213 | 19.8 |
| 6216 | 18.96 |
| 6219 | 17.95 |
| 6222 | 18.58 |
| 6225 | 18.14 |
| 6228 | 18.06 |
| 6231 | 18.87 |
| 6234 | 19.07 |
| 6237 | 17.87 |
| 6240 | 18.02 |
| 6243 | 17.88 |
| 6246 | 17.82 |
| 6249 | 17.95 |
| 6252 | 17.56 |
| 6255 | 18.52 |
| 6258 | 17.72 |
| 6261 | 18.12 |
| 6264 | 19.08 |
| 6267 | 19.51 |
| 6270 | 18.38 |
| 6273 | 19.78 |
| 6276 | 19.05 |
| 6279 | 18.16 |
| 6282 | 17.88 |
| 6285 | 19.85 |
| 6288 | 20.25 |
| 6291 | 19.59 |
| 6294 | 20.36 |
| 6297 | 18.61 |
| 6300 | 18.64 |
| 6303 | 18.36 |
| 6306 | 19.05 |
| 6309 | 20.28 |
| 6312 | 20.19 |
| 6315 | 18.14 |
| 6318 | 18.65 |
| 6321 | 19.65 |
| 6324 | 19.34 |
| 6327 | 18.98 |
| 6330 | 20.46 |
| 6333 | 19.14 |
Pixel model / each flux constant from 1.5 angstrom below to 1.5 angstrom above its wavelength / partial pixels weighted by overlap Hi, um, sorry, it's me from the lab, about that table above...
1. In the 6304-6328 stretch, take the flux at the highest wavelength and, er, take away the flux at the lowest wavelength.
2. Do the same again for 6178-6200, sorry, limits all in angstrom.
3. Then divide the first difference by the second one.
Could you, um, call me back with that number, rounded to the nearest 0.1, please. -0.5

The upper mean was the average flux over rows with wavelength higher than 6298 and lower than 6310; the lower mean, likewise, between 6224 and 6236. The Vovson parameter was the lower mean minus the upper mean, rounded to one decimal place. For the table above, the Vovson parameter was -0.5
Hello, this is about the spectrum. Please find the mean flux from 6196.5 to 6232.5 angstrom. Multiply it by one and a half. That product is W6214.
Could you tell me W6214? 28.6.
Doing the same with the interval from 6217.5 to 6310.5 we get 28.0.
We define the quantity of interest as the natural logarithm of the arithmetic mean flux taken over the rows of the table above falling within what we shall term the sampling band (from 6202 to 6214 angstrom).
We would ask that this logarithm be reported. 2.97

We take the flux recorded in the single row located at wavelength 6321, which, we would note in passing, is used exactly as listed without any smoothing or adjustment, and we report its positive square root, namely 4.43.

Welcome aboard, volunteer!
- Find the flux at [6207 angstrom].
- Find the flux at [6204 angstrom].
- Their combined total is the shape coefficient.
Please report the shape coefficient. 38.6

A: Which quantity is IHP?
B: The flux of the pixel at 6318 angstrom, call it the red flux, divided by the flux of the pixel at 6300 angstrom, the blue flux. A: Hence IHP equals 1.00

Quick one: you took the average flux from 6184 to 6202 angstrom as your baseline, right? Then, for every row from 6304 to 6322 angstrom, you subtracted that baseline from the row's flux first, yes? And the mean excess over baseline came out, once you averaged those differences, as 0.25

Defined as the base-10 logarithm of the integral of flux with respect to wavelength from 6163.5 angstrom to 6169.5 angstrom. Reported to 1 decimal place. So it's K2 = 2.0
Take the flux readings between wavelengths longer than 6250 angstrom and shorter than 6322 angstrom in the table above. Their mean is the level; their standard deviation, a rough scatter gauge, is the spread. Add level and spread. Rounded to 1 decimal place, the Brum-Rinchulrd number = 19.8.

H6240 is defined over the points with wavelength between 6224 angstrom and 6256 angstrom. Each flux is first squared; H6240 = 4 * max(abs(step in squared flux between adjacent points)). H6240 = 177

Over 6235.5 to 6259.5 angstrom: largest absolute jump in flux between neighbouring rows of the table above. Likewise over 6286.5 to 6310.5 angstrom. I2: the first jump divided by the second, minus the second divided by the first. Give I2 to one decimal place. -1.3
